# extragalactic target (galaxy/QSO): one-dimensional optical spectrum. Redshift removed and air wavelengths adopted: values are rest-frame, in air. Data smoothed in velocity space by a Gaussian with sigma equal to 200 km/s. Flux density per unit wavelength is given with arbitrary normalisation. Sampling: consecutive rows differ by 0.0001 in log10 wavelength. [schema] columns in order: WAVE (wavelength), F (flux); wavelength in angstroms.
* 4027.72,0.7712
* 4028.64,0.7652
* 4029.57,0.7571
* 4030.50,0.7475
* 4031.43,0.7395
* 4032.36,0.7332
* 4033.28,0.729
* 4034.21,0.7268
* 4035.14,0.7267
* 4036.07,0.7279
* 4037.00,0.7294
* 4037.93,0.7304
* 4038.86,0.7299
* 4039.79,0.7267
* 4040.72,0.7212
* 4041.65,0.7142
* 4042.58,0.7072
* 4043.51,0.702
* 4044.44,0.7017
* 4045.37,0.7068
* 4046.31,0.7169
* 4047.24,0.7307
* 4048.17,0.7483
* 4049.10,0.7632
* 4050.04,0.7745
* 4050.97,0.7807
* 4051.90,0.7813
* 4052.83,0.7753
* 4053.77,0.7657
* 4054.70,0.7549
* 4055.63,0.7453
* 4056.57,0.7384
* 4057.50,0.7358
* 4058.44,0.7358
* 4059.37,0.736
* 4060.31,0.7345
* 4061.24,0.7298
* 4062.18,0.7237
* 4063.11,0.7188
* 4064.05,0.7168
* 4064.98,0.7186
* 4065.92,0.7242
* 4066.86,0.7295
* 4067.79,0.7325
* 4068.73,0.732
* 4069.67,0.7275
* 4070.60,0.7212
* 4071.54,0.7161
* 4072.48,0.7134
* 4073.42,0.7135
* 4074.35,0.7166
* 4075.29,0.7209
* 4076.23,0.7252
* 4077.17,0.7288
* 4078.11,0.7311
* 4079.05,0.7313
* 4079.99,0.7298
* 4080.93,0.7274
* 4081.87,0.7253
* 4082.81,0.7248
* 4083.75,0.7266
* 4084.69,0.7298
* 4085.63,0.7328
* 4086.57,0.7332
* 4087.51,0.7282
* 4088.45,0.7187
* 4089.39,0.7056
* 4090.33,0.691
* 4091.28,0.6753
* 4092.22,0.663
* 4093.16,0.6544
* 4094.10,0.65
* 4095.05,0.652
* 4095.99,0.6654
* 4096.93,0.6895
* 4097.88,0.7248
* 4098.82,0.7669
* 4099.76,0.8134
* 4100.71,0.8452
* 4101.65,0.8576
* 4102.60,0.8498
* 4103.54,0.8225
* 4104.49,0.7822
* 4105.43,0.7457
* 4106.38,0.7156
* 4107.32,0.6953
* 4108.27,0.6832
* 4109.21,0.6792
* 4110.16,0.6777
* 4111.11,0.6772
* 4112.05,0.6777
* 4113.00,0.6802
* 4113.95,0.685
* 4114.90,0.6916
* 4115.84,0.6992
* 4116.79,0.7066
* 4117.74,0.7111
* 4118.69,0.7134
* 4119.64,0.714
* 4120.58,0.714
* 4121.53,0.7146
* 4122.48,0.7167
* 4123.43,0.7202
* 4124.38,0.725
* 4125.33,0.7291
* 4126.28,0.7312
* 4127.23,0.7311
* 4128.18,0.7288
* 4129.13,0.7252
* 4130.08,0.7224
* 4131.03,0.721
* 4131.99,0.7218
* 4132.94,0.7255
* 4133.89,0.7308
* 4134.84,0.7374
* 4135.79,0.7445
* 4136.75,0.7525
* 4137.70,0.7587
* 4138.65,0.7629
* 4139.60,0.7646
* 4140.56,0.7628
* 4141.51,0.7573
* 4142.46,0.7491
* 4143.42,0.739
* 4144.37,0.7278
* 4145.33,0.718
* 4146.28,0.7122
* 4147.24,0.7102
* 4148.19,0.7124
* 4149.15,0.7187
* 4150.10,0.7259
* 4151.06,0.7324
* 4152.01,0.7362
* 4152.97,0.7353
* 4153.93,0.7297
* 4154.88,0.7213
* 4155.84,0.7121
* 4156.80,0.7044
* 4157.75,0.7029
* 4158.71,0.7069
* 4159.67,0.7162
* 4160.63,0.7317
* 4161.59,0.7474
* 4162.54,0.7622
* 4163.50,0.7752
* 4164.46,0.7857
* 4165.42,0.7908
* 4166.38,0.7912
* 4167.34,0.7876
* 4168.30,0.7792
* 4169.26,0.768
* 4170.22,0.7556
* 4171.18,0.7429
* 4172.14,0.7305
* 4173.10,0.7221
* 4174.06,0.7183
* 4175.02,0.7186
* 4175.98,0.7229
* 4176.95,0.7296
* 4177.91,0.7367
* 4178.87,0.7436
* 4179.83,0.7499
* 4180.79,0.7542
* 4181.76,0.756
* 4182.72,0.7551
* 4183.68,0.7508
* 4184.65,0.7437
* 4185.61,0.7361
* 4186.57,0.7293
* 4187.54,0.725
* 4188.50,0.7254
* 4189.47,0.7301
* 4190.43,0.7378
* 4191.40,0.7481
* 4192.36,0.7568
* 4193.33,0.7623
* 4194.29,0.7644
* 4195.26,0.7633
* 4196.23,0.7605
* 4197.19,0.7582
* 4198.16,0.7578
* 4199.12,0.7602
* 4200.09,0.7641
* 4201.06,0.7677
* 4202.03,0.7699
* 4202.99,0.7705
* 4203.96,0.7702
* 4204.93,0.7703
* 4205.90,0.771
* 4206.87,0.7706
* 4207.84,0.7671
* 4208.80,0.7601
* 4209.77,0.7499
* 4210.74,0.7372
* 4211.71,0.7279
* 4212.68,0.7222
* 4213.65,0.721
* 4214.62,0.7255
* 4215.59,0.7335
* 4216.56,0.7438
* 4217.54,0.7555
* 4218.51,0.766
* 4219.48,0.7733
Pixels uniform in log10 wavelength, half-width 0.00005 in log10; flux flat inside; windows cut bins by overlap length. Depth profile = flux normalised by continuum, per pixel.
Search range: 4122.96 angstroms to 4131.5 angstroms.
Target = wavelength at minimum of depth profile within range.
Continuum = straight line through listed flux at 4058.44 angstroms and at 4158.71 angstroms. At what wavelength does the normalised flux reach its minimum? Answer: 4123.43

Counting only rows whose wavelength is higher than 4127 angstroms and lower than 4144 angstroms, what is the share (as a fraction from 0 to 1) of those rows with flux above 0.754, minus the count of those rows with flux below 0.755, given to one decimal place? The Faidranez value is -12.7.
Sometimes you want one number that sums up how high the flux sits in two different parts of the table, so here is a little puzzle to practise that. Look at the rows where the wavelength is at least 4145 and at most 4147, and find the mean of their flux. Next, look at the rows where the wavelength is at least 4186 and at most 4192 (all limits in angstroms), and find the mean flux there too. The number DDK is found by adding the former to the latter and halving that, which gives 0.724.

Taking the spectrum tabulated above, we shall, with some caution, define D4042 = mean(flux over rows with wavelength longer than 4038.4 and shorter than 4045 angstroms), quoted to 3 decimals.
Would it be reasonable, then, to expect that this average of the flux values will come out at 0.715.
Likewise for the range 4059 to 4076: 0.724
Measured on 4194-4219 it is 0.755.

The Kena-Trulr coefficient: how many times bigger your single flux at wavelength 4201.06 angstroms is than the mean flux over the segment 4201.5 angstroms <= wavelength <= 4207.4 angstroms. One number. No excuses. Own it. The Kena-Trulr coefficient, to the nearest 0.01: 1.00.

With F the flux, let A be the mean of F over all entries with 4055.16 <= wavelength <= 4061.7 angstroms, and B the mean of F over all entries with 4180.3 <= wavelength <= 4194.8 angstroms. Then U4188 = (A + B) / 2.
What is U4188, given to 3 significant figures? 0.741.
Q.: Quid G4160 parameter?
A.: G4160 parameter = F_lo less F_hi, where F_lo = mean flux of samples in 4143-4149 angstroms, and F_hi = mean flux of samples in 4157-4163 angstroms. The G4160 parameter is -0.008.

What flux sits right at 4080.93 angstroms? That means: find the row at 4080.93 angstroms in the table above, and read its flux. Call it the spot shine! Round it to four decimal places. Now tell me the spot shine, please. 0.7274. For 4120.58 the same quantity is 0.7140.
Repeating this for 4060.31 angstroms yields 0.7345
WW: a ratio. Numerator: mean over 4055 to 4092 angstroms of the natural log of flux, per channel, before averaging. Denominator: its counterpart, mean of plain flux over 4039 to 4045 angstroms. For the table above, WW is -0.453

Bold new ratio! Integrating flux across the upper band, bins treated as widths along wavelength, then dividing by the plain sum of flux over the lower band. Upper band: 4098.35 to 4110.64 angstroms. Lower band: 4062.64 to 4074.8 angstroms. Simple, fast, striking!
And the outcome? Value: 1.001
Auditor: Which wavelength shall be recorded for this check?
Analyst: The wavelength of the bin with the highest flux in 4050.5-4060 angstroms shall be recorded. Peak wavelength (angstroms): 4051.90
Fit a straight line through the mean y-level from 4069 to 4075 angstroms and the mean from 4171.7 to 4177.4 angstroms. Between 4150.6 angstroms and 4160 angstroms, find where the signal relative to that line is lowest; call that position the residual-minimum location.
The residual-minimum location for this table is 4157.75 angstroms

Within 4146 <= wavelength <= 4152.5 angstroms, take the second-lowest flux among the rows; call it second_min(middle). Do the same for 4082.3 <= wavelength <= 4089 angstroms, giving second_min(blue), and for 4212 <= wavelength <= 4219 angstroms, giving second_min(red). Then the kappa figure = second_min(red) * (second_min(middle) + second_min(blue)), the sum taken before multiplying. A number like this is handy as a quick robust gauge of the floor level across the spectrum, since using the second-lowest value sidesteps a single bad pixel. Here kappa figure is 1.04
